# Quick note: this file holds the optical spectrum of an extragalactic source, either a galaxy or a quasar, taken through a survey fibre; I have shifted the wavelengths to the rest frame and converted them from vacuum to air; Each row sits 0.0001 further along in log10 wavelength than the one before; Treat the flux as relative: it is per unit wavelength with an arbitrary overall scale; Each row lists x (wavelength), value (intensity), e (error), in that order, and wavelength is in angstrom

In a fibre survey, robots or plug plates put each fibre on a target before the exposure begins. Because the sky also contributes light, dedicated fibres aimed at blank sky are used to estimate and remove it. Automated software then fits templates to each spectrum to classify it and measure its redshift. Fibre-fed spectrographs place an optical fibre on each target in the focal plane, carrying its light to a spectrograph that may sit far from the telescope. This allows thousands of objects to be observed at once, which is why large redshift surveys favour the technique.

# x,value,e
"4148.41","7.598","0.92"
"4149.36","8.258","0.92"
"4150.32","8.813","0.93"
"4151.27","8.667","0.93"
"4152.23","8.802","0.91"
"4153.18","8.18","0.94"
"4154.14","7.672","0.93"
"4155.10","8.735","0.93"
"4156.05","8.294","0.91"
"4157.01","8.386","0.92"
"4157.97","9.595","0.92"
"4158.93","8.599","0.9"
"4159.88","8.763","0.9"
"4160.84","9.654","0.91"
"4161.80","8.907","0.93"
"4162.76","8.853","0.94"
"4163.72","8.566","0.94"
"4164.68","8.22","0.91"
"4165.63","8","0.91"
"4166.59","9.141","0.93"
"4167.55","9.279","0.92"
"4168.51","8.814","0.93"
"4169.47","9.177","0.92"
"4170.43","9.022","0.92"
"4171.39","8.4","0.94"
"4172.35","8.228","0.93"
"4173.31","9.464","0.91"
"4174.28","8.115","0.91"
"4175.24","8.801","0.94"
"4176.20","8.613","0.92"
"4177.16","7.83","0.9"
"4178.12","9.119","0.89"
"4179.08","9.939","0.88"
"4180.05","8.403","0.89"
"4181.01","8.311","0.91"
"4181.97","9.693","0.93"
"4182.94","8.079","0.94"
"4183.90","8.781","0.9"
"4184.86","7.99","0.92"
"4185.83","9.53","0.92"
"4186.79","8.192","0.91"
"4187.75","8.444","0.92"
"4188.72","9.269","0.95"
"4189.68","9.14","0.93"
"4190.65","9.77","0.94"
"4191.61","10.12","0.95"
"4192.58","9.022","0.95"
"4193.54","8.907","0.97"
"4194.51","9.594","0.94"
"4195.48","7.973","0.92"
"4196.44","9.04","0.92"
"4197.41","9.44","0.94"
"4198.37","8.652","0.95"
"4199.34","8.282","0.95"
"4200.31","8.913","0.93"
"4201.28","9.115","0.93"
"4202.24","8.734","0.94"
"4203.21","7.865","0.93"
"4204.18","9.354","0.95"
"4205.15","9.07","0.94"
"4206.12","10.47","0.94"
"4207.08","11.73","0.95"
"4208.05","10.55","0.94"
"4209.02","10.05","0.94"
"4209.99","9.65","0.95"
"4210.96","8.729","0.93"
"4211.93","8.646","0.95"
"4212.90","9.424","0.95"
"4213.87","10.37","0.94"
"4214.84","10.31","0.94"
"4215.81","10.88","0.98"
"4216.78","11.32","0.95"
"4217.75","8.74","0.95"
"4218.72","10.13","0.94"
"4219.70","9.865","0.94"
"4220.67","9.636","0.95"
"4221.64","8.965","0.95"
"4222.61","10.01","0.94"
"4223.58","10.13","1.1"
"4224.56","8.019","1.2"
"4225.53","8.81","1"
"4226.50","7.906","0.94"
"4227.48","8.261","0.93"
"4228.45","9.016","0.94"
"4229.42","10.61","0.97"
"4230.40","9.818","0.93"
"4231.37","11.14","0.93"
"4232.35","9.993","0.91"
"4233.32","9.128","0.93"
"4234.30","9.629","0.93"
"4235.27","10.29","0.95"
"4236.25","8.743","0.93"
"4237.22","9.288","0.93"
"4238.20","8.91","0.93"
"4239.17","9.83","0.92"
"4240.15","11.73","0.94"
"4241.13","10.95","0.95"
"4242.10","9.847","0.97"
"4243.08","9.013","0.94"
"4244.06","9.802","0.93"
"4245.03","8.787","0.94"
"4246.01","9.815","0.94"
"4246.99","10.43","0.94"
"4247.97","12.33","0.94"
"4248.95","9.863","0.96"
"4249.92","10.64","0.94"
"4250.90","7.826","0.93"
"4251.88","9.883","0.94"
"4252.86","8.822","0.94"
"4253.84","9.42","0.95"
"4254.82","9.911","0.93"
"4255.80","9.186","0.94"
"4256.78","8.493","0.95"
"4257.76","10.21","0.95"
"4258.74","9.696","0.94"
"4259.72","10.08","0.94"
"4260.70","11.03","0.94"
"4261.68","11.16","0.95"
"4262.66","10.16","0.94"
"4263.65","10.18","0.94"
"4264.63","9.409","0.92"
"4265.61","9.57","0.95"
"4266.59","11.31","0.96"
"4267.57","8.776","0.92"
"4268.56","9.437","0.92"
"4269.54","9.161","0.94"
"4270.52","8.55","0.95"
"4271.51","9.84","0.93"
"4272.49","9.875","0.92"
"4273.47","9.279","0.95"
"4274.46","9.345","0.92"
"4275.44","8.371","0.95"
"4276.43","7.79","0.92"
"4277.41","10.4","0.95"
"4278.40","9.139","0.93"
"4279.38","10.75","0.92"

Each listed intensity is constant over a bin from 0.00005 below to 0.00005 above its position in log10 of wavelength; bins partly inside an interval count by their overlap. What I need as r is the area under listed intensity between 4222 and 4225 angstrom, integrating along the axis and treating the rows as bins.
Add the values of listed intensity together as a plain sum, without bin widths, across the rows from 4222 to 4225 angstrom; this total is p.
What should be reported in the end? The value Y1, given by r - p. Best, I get 0.0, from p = 28.2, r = 28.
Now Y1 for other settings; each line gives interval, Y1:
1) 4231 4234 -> -0.3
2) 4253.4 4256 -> -3.7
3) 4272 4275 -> 0.0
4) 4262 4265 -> 0.2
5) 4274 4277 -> 0.2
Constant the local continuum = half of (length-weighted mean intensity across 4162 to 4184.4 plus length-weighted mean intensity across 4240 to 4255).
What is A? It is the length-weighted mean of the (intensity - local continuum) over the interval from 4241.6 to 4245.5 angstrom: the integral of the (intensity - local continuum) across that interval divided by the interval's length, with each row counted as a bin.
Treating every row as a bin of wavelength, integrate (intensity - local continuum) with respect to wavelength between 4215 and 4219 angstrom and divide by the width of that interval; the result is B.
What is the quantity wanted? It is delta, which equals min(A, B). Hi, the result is 0.1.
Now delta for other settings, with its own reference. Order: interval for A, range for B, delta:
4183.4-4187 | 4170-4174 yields -0.7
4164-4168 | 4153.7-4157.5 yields -1.0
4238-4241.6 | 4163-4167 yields -0.8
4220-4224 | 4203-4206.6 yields 0.0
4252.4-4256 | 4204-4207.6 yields 0.0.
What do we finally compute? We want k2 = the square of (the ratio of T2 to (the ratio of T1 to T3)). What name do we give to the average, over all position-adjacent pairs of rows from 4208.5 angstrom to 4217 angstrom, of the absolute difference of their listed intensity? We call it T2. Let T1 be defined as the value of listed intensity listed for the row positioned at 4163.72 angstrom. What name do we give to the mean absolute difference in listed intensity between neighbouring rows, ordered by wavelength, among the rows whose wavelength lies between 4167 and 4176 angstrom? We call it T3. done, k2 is 0.0015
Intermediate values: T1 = 8.566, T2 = 0.52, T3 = 0.63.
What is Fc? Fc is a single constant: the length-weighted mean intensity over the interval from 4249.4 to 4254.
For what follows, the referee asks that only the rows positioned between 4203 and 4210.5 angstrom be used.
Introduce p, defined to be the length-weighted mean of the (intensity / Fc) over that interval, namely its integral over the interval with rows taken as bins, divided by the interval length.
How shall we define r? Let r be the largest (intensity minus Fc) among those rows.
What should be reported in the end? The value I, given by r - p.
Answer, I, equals 1.3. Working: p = 1.063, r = 2.4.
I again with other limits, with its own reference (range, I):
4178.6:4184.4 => -0.3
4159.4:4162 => -0.7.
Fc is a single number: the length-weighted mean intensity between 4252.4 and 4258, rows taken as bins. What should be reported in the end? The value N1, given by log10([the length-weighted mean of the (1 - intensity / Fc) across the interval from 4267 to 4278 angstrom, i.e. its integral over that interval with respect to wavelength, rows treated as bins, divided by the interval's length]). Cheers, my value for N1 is -1.88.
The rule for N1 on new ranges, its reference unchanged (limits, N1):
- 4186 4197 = -1.58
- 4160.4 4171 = -1.33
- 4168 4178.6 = -1.18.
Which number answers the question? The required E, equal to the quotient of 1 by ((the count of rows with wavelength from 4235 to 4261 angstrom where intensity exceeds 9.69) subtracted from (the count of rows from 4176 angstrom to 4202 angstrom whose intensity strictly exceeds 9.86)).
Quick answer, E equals -0.07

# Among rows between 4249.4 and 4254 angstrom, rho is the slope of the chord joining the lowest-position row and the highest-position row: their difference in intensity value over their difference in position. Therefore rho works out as -0.3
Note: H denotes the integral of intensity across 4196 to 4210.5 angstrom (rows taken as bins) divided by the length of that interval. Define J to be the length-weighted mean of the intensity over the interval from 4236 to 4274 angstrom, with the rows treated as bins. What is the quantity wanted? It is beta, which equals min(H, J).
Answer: 9.39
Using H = 9.4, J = 9.78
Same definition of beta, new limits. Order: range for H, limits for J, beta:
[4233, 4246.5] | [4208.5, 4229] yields 9.48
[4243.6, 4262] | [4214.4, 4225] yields 9.82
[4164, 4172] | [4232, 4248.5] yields 8.75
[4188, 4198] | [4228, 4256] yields 9.20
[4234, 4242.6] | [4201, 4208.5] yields 9.63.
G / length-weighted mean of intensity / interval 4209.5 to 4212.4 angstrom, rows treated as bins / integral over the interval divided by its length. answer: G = 9.0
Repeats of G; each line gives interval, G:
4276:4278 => 9.1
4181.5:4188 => 8.7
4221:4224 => 9.7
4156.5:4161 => 8.9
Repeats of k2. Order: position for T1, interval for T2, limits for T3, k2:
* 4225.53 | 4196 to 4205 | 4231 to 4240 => 0.0036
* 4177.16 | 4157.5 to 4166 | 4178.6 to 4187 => 0.0044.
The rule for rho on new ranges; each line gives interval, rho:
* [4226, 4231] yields 0.5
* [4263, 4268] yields -0.4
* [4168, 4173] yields -0.2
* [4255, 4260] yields 0.2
